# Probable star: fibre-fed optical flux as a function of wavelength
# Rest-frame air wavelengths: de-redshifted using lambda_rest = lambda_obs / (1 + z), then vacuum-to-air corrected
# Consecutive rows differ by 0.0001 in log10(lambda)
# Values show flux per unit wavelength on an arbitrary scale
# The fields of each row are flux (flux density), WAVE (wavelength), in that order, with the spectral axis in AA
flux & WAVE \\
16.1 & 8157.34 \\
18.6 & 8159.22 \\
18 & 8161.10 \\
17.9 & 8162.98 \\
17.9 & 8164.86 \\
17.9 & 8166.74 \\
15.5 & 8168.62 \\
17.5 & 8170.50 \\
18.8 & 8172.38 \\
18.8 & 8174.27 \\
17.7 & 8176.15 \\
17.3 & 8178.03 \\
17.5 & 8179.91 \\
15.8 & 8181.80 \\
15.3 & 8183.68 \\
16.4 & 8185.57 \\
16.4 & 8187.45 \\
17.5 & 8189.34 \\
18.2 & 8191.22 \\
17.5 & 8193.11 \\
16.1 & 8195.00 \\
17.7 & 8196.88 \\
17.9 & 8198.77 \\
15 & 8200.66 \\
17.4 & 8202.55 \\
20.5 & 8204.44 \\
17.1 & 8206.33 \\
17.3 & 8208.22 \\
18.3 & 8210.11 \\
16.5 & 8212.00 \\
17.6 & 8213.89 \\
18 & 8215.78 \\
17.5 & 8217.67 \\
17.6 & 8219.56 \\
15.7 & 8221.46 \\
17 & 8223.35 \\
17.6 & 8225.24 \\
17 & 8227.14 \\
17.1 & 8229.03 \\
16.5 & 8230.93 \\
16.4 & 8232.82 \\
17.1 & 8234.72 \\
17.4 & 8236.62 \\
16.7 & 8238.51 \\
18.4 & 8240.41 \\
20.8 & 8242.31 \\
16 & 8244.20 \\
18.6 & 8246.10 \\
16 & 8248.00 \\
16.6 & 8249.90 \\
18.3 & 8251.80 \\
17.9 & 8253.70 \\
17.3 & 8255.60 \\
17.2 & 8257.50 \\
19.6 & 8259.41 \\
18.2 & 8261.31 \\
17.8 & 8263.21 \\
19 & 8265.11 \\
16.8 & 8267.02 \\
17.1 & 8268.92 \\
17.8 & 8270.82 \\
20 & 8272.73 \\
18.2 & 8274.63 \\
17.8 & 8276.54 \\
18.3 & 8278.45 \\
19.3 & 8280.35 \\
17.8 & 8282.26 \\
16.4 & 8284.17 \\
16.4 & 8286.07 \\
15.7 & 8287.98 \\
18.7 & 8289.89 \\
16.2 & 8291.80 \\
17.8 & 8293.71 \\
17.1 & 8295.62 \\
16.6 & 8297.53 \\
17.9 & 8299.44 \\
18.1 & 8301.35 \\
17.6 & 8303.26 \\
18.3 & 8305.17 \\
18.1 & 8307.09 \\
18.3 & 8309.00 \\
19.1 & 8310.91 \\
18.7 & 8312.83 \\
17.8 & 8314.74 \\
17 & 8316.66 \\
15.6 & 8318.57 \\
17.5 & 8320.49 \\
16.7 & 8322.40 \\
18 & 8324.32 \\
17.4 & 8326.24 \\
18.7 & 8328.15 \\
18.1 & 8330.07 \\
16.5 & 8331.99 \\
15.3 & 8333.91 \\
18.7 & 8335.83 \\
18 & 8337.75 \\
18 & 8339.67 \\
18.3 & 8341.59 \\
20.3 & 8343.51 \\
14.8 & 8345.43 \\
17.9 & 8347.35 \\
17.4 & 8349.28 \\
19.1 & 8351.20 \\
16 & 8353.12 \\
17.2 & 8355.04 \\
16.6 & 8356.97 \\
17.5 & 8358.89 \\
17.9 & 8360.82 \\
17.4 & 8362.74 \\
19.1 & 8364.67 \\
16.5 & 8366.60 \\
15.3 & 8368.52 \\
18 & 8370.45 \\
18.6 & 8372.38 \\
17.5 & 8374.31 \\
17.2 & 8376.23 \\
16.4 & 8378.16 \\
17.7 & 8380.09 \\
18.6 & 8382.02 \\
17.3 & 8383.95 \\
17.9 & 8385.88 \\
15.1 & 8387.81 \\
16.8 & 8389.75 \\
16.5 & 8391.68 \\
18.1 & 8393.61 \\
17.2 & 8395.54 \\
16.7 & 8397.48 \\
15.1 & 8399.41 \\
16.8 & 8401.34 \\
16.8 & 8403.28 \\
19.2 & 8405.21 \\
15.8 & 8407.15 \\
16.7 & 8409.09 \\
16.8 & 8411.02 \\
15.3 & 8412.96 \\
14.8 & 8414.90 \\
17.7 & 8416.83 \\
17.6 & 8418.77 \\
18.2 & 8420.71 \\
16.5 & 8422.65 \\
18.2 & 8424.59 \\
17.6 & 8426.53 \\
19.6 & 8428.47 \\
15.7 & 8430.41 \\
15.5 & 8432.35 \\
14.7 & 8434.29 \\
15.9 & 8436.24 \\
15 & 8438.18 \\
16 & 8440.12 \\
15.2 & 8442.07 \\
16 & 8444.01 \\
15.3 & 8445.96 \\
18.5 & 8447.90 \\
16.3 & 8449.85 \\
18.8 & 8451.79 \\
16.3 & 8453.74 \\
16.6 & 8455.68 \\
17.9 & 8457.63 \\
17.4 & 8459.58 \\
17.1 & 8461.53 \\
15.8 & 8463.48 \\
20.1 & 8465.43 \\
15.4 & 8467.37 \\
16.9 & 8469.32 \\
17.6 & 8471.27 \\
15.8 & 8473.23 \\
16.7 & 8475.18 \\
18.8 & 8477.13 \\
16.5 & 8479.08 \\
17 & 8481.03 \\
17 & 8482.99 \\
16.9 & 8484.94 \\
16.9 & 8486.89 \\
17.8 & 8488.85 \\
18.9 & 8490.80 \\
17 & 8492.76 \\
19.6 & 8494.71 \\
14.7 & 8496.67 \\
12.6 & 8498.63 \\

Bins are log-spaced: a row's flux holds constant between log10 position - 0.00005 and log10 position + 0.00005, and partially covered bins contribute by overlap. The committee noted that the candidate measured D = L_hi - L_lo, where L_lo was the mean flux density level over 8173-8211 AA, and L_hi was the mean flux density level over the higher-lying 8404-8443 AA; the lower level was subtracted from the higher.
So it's -0.69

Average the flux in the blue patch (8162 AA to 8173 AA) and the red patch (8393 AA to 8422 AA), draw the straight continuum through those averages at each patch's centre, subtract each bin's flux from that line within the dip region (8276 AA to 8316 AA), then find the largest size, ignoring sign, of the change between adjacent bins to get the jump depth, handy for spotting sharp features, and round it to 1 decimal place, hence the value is 3.0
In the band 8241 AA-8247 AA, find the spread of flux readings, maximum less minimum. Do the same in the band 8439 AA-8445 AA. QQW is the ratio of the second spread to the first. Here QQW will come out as 0.2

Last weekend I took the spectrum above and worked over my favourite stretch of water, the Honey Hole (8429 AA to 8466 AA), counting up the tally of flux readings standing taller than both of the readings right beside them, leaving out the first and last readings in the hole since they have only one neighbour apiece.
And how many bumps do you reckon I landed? 6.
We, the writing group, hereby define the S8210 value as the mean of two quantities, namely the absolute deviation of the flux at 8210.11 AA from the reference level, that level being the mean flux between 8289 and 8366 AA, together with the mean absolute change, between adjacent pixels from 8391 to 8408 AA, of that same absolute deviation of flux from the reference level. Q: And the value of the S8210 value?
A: 0.68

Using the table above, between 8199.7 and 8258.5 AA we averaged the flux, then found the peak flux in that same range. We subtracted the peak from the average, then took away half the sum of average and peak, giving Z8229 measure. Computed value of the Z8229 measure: -22.5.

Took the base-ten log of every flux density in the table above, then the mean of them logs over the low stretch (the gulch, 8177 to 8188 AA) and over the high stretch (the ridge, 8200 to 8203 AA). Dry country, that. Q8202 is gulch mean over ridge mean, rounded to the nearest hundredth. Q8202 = 1.01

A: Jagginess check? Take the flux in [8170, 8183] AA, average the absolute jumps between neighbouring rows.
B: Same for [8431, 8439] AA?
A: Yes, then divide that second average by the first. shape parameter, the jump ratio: 1.23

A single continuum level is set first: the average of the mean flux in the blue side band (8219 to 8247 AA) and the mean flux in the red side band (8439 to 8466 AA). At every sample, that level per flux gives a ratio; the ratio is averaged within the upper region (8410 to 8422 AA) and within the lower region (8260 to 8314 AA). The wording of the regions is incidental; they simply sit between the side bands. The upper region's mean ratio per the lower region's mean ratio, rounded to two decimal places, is 1.07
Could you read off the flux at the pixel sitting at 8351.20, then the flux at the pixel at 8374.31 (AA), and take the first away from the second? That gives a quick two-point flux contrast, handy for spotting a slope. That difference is -2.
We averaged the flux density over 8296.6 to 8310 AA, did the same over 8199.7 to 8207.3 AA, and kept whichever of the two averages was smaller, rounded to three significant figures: 17.5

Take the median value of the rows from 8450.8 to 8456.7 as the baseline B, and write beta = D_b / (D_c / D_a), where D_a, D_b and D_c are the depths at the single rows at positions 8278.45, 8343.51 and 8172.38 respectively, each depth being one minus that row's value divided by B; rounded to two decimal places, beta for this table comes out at -0.17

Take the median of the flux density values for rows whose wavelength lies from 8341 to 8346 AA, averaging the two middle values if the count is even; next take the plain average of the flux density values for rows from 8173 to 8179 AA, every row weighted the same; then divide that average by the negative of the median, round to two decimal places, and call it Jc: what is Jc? -0.98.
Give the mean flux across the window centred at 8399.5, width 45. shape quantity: 16.9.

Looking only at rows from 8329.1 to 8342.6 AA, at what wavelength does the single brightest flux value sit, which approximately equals 8335.83 AA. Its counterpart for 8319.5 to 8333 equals 8328.15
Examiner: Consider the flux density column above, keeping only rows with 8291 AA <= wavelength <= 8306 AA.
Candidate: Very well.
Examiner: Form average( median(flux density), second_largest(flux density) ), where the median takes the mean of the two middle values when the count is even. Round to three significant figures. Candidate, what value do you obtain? 17.9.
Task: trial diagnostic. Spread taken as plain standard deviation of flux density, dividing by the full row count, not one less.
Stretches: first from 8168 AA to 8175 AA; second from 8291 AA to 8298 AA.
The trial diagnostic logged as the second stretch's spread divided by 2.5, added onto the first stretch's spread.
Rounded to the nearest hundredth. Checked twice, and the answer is 1.59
